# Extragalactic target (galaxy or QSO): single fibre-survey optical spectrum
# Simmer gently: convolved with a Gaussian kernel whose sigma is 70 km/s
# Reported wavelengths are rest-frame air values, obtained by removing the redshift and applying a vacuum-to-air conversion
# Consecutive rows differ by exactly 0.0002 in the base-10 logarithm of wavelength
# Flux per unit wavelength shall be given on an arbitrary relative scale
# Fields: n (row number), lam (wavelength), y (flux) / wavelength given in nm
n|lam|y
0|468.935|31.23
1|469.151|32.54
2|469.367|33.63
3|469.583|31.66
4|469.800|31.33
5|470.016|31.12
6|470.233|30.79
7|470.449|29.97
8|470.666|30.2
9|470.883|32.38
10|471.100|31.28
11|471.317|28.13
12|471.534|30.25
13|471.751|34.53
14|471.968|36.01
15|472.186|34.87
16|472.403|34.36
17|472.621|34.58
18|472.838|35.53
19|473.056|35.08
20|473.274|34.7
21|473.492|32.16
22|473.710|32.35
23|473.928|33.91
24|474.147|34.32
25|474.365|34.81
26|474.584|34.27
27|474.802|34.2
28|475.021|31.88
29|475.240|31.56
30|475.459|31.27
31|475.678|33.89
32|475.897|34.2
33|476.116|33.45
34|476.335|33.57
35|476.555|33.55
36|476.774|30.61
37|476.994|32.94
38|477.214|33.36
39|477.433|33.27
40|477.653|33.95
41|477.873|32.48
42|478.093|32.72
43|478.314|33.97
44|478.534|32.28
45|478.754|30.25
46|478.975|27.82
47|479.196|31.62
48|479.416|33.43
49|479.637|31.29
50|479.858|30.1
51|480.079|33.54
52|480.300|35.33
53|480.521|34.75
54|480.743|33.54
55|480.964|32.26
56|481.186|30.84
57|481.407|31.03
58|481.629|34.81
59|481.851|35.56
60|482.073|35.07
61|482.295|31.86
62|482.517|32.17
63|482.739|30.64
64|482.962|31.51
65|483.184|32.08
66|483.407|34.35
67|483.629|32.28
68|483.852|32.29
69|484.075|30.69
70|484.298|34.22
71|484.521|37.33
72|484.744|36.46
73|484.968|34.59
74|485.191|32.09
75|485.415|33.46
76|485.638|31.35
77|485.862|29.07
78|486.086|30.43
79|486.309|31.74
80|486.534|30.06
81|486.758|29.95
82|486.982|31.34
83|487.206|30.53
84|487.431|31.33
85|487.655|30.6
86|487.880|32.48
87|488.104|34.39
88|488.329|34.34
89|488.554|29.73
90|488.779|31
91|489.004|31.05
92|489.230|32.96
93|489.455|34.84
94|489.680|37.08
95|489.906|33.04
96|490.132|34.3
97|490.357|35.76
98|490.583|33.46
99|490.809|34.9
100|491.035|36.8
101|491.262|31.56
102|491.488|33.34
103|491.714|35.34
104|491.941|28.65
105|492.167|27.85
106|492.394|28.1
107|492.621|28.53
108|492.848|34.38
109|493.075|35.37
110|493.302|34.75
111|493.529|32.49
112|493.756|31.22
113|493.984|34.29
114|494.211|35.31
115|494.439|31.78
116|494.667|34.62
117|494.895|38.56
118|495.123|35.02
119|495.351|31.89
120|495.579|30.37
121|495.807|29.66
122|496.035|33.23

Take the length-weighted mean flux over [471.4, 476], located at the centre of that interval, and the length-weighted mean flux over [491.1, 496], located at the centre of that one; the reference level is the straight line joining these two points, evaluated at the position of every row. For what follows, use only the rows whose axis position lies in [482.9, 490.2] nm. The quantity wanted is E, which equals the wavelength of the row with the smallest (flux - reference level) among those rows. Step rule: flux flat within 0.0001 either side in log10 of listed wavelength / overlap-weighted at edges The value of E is 485.862 nm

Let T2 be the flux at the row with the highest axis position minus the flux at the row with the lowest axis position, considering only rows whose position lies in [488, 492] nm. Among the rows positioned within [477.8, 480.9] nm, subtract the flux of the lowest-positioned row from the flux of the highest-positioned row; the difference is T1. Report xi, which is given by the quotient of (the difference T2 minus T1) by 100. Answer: -0.07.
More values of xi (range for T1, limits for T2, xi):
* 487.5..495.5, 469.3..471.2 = -0.04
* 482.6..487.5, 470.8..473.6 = -0.01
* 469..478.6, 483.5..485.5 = 0.01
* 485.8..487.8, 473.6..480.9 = 0.00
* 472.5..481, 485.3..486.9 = -0.01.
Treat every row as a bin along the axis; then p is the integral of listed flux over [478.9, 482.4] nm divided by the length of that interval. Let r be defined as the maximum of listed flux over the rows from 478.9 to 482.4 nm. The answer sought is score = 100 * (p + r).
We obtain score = 6829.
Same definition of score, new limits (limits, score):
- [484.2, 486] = 7084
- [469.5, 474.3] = 6874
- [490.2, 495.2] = 7183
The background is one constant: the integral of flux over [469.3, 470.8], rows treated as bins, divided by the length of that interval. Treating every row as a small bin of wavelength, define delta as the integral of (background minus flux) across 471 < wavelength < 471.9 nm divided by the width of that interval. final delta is -0.1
